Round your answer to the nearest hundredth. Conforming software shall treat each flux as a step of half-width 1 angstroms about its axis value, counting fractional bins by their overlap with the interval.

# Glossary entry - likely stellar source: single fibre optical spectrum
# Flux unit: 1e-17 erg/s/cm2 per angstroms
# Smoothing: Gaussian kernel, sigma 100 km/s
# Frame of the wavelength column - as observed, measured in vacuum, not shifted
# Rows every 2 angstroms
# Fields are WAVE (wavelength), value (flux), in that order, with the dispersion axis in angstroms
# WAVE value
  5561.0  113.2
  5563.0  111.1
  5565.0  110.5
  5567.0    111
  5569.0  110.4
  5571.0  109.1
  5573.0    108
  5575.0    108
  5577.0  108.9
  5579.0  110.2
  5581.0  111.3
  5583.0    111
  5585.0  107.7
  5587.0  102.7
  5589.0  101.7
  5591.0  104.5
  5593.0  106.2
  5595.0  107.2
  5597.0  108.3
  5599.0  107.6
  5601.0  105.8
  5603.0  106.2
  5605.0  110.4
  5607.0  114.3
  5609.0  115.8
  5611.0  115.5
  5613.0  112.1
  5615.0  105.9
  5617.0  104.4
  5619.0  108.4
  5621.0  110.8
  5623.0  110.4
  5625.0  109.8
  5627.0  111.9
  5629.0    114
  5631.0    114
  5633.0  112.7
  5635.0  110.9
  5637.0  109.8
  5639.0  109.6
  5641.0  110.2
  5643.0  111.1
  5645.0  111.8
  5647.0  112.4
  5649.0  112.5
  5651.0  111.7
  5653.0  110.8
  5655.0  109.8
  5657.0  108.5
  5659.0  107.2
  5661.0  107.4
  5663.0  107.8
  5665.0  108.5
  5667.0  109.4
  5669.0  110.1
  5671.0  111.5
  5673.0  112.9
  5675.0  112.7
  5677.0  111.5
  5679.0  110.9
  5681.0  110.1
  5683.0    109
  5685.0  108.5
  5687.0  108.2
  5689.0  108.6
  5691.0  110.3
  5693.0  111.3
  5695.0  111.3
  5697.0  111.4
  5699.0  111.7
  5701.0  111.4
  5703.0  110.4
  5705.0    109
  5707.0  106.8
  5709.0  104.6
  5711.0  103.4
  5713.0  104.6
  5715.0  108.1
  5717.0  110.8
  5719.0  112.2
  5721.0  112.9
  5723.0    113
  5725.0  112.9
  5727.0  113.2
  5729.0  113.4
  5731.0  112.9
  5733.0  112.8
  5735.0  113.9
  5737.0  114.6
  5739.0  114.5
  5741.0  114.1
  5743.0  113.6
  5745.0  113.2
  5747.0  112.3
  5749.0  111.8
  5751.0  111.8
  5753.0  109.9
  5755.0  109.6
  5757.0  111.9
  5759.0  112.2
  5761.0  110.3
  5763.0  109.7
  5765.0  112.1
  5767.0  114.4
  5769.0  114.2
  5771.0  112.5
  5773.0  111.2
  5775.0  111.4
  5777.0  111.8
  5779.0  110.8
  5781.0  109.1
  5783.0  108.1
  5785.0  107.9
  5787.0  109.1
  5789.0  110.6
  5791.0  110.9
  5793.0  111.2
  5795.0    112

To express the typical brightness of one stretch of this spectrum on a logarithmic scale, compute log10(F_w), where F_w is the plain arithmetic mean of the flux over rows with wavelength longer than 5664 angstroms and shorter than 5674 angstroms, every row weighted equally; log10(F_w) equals 2.04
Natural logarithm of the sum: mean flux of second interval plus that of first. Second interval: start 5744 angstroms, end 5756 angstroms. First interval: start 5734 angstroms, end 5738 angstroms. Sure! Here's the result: 5.419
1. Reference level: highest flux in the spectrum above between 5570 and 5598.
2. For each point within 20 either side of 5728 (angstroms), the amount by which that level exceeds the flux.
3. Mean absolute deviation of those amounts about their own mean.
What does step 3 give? 2.6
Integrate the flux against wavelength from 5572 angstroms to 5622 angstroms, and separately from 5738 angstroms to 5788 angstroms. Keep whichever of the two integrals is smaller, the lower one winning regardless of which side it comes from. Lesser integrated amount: 5426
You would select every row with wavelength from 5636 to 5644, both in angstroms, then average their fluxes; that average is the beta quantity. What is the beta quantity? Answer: 110.2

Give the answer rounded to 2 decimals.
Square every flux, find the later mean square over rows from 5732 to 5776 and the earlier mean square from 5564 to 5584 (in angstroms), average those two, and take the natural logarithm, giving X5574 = 9.42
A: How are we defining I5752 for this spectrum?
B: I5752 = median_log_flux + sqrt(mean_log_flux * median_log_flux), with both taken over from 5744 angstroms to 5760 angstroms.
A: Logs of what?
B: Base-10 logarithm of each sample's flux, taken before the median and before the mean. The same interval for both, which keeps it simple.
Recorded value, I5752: 4.097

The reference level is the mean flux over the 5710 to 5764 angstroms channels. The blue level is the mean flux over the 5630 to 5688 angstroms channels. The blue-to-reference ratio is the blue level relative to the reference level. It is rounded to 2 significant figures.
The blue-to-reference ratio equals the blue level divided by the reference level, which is 0.99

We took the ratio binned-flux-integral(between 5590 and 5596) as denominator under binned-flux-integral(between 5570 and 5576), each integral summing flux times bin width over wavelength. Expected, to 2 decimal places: 1.02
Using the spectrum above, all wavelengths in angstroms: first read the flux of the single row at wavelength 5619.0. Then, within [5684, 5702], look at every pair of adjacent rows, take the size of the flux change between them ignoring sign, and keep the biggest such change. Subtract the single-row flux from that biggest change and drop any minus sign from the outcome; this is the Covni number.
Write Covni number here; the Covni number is 107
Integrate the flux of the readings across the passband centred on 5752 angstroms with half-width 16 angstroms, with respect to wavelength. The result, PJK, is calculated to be 3592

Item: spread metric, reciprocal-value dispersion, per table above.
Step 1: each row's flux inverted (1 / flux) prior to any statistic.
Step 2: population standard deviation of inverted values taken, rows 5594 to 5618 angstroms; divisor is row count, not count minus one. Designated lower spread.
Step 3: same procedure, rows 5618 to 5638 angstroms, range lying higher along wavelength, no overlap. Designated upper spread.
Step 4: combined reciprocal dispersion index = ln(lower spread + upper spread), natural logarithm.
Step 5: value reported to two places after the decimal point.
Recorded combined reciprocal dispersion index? -7.68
